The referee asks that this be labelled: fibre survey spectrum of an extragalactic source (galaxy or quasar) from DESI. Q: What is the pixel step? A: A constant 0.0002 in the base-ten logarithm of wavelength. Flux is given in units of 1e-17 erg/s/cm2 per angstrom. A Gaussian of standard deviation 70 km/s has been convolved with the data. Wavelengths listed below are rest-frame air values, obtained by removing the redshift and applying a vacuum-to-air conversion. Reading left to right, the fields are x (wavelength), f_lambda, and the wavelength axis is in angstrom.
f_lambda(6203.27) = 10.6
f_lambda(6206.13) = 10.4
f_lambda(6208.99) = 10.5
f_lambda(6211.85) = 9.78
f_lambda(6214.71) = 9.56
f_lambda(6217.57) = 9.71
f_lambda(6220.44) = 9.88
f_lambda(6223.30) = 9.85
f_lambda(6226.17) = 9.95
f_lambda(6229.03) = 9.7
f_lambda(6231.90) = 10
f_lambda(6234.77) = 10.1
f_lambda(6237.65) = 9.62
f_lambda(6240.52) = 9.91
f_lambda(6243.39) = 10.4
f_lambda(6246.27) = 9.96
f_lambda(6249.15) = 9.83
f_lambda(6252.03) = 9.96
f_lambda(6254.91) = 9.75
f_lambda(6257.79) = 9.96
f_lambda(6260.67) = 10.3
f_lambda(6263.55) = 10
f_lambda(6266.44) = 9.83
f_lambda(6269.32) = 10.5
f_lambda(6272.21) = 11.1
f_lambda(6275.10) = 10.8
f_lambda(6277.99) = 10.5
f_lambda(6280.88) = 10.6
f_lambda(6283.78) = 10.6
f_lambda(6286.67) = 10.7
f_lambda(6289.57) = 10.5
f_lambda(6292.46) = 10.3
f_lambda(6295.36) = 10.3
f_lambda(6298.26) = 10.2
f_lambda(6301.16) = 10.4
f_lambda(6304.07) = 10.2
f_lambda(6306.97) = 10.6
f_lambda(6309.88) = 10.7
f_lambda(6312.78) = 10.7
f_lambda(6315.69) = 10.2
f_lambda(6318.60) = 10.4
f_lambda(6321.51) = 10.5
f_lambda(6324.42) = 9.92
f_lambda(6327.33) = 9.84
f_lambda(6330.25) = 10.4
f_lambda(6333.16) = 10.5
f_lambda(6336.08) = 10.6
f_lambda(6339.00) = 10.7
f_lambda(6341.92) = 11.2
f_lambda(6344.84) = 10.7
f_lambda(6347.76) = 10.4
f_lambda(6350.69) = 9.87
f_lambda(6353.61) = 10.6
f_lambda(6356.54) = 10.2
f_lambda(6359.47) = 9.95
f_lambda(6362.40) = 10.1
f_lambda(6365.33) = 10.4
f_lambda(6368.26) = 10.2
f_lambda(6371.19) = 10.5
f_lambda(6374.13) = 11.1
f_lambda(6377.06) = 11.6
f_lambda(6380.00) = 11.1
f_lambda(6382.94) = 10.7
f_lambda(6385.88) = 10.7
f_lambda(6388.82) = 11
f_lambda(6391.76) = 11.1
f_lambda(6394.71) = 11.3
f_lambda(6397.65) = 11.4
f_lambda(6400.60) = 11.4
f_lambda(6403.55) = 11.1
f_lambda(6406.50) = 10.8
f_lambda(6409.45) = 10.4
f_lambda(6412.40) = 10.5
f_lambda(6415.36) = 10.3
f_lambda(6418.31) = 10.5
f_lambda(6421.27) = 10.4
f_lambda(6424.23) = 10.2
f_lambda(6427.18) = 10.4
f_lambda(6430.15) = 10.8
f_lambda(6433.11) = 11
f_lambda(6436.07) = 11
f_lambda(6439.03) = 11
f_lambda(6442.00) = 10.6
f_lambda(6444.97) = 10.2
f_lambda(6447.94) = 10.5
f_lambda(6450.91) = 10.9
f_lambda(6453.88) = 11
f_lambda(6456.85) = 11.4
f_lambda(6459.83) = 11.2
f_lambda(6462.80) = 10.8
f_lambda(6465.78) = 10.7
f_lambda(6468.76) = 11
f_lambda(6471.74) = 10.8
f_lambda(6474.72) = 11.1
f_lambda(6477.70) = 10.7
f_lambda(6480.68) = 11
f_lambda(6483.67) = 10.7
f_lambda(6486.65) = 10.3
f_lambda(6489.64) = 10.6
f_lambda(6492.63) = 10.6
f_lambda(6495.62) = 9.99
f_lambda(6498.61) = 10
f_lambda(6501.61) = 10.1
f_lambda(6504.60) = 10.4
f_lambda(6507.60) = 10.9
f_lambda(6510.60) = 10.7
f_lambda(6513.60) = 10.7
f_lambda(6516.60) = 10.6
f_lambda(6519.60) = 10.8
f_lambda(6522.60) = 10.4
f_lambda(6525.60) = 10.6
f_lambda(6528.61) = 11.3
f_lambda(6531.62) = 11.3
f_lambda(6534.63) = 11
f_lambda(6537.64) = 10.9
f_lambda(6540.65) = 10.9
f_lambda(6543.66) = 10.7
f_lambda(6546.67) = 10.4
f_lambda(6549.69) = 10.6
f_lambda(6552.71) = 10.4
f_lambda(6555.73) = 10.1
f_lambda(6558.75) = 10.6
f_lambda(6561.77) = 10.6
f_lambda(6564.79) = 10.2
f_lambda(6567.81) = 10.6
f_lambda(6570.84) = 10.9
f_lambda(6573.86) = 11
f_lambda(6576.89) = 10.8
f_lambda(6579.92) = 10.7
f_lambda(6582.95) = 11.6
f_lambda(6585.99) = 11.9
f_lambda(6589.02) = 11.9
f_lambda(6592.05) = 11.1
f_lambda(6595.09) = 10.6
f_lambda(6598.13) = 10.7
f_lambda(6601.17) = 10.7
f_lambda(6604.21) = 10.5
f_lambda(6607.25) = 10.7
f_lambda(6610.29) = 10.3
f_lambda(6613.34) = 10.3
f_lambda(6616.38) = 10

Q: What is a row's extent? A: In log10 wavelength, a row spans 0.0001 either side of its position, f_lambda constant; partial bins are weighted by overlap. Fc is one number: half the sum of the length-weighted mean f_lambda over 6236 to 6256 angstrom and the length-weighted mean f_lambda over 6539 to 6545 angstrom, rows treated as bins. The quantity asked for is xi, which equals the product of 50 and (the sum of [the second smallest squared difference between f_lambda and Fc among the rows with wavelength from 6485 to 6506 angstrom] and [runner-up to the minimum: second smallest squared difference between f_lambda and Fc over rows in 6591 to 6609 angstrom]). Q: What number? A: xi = 3.0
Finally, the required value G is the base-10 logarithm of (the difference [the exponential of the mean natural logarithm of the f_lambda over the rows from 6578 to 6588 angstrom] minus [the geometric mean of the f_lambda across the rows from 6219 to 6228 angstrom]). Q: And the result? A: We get 0.2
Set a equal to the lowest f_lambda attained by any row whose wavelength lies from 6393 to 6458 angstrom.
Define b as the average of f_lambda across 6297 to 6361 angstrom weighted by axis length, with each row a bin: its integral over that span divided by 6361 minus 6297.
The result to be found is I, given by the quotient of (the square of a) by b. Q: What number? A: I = 10.0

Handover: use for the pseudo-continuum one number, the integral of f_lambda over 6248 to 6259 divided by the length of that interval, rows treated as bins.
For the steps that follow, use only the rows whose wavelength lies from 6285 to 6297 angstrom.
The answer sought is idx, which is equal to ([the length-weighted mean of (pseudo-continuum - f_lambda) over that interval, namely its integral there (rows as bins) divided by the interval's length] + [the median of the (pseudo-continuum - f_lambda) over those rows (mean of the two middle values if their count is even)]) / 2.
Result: -0.6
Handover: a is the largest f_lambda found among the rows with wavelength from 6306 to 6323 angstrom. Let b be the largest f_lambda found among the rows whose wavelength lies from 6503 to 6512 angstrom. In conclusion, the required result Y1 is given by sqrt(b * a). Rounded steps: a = 10.7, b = 10.9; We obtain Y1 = 10.80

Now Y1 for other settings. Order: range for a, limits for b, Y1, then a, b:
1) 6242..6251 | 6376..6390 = 10.98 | 10.4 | 11.6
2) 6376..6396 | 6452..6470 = 11.50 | 11.6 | 11.4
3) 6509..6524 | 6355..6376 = 10.95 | 10.8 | 11.1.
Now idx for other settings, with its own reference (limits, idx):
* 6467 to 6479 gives -1.0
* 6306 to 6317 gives -0.7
